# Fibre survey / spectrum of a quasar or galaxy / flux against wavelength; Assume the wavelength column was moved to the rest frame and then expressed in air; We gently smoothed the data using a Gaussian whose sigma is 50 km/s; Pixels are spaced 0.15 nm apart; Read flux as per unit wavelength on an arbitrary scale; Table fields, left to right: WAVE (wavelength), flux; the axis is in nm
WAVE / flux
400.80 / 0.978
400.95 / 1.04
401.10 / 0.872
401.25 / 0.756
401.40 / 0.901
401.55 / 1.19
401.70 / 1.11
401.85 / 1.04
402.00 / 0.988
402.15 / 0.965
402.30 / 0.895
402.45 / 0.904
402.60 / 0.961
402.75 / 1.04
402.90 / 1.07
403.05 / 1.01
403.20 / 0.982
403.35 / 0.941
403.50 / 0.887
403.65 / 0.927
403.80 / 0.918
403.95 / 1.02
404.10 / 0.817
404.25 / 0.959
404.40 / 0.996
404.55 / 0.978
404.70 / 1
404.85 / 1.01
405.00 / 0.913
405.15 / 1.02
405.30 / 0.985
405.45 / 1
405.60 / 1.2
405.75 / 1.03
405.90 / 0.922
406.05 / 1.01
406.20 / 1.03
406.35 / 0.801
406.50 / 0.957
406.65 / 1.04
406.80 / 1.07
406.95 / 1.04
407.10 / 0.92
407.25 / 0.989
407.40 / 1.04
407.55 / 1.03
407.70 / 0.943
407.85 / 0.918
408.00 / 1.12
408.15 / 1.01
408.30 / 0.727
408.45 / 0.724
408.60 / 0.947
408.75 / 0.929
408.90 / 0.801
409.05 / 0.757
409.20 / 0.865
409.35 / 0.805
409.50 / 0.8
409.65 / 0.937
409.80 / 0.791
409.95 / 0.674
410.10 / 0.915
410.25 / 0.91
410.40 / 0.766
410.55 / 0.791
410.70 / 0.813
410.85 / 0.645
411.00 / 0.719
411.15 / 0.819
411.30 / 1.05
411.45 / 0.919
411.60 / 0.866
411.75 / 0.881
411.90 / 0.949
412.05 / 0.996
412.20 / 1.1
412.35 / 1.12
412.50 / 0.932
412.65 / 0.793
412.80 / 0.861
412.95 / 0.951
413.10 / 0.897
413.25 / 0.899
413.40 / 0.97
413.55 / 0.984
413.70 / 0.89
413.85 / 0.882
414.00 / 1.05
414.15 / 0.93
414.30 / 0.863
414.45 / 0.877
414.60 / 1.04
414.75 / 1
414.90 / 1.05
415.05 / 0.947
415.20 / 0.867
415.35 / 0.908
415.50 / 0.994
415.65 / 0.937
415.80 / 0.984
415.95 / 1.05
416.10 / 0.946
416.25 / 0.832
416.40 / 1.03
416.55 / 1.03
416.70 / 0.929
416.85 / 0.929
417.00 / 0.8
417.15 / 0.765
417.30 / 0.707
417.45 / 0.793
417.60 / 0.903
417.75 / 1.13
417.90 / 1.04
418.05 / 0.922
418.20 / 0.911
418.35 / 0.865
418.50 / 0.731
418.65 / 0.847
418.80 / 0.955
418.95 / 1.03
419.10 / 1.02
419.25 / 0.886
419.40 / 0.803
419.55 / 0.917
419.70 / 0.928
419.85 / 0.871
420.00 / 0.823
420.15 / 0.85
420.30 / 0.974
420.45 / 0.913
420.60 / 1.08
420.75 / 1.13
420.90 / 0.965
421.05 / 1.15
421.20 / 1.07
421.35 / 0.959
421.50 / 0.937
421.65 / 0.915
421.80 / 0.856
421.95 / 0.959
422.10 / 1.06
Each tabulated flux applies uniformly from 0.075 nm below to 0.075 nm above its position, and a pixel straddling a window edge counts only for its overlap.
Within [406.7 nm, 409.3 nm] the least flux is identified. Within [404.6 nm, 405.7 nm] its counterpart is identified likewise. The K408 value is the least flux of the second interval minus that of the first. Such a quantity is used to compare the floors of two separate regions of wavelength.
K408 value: 0.19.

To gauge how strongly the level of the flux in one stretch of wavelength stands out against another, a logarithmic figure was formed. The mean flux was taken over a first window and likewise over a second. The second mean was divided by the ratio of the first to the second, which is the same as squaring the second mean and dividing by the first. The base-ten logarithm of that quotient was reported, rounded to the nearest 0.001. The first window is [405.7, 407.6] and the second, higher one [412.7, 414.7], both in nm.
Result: -0.059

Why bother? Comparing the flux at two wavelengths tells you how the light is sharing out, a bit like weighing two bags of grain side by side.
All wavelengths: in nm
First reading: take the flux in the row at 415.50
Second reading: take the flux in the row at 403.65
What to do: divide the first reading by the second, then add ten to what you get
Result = 11.1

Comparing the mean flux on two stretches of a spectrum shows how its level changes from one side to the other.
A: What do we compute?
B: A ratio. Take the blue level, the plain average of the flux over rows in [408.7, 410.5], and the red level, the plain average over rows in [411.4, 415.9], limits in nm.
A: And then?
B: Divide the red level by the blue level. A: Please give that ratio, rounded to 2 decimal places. 1.14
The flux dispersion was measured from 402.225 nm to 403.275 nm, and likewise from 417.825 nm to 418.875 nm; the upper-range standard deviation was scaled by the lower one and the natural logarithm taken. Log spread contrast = 0.4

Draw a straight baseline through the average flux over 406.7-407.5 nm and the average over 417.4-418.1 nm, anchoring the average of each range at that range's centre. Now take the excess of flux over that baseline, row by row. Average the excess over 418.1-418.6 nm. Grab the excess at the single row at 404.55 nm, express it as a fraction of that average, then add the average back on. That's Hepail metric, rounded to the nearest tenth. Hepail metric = 0.3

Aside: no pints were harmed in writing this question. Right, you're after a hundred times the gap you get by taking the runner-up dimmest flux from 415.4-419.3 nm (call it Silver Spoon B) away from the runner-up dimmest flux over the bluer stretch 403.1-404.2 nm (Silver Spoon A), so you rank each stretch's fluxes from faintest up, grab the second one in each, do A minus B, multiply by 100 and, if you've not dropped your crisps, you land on 16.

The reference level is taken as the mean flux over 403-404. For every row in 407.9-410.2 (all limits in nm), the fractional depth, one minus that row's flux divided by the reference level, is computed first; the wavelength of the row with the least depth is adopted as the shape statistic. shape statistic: 408.00 nm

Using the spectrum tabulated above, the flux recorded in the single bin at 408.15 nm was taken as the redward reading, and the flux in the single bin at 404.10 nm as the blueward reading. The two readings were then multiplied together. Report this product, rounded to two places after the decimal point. 0.83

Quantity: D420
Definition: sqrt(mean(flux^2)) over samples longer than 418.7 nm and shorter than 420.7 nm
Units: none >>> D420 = 0.93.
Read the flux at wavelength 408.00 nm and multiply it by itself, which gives 1.3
